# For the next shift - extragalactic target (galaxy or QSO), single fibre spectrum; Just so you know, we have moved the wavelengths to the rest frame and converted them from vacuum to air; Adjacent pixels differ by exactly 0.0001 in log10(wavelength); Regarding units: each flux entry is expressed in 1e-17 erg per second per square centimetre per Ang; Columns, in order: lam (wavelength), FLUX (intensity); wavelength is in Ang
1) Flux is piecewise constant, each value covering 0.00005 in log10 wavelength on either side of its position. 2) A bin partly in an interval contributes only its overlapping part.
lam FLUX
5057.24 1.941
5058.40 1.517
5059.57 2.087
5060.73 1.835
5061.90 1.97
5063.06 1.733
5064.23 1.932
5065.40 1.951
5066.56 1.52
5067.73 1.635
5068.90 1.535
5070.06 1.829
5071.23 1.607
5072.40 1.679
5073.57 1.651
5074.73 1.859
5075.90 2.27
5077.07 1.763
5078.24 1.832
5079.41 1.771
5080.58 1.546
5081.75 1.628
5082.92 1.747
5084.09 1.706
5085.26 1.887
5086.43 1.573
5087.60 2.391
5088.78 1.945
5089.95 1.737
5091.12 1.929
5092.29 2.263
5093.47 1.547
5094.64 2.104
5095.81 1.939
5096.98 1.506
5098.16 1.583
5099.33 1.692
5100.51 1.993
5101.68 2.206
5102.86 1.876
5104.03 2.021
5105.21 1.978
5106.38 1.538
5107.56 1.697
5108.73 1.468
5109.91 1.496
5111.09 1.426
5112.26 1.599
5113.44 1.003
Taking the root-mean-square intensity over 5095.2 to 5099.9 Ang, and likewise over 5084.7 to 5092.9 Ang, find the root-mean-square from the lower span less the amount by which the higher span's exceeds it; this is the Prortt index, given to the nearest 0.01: 2.27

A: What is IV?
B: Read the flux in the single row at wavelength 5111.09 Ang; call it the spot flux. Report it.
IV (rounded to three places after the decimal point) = 1.426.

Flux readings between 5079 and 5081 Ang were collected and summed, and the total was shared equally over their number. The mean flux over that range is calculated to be 1.66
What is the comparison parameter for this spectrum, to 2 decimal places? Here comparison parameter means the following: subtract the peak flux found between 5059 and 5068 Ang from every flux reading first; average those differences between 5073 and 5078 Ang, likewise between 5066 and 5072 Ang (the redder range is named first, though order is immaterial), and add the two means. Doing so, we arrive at -0.66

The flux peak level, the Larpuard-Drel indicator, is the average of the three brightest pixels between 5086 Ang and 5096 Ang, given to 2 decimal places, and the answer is 2.25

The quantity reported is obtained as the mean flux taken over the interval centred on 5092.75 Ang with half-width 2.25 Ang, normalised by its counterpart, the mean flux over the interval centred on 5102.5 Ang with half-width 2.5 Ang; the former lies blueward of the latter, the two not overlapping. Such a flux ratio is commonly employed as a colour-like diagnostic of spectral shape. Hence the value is 0.97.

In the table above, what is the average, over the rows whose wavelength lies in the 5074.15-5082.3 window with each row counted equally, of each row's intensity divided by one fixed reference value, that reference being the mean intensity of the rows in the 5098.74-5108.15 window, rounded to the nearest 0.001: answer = 0.965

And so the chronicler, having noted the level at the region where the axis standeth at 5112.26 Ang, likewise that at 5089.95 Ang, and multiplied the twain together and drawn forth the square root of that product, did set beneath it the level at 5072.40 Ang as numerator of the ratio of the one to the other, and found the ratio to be 1.01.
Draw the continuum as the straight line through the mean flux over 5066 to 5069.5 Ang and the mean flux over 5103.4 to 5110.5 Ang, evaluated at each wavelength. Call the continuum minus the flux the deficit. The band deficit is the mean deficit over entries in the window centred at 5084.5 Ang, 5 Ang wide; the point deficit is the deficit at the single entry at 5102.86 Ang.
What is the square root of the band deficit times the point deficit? 0.14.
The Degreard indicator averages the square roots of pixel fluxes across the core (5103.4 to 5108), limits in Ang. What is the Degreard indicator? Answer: 1.34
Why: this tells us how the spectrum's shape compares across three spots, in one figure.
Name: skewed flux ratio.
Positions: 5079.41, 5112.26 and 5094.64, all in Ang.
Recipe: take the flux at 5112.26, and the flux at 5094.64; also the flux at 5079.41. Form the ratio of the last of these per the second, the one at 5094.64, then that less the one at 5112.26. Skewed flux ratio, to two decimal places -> -0.76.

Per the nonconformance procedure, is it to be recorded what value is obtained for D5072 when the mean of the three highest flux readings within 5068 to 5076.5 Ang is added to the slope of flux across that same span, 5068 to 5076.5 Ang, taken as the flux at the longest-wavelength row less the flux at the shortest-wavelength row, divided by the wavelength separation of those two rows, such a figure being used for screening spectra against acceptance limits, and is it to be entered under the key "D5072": 2.09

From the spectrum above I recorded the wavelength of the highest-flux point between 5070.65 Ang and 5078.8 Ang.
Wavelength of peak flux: 5075.90 Ang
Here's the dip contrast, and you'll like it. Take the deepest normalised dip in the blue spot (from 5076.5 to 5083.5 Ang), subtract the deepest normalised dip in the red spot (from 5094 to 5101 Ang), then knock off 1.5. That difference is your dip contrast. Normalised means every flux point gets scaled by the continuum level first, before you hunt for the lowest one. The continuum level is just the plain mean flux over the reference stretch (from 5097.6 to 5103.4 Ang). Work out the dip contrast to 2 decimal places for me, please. -1.48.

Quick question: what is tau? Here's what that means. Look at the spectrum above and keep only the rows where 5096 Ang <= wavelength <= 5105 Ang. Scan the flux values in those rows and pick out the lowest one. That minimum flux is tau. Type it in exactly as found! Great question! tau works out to 1.506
